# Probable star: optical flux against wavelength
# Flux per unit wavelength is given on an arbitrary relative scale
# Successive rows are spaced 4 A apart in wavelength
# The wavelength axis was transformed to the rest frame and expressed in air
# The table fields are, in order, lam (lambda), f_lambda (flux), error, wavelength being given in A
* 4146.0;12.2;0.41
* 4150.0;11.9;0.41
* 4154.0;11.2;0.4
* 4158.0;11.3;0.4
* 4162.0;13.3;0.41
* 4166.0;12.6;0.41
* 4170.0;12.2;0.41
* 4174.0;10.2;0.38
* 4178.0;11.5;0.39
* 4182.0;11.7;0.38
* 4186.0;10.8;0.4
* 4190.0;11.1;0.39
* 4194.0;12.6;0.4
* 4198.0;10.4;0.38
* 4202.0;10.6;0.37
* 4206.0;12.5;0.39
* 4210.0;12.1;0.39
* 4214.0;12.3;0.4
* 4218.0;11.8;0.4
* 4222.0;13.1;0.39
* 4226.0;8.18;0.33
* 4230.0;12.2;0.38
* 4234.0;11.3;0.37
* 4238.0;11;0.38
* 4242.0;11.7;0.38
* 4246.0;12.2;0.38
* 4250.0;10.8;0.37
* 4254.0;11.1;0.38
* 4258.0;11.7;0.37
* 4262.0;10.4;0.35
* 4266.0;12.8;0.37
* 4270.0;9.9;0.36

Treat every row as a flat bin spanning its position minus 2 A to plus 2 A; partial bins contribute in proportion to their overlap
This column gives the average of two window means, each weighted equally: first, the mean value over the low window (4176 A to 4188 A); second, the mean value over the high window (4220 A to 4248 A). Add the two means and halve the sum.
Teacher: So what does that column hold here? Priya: 11.36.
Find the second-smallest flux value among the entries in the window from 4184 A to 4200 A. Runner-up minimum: 10.8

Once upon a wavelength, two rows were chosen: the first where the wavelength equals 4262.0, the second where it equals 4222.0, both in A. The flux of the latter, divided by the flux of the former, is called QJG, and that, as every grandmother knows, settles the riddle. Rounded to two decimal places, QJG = 1.26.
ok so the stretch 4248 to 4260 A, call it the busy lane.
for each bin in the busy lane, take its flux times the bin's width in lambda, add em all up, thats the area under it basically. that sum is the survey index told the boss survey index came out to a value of 134.4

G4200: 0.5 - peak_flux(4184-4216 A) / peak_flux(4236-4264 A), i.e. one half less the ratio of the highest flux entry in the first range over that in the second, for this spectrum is -0.53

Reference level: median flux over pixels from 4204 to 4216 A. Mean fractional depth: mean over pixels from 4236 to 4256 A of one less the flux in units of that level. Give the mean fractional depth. 0.08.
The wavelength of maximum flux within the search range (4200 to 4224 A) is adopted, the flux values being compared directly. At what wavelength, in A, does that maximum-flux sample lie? 4222.0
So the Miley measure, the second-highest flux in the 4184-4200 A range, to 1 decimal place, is 11.1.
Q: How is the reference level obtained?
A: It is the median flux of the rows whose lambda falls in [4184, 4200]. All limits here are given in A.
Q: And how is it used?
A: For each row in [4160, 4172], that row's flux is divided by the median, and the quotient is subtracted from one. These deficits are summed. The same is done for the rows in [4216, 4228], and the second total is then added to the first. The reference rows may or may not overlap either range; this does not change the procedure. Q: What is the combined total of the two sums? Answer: -0.50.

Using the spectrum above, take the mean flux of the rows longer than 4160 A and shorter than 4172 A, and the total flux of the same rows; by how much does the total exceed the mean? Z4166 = 25.4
